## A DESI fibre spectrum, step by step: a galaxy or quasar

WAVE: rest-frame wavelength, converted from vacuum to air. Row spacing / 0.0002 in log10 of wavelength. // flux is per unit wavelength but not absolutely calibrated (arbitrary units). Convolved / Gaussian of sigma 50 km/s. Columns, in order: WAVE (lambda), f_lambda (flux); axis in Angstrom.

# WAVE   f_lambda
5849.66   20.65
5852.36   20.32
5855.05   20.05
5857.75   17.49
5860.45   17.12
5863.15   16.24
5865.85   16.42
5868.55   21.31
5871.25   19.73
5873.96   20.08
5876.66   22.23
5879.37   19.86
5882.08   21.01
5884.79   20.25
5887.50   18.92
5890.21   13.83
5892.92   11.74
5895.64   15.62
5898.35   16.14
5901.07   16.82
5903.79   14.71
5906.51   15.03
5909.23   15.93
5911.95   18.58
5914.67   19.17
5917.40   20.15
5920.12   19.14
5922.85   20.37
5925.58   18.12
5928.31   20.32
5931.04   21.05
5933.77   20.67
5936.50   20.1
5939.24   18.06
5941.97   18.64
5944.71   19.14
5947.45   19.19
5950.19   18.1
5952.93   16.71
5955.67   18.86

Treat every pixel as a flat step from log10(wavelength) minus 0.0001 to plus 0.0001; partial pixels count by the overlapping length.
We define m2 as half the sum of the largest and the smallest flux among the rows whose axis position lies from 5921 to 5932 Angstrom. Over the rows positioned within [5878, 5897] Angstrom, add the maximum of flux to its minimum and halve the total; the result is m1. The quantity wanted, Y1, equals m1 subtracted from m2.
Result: 3.2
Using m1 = 16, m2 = 19.6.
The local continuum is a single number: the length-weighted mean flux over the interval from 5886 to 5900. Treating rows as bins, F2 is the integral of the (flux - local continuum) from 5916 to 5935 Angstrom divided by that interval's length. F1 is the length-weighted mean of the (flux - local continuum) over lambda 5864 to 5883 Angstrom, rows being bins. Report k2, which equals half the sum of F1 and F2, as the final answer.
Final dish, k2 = 4.6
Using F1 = 4.6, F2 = 4.6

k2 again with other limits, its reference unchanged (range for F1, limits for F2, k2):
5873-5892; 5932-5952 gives 3.9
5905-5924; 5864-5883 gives 3.8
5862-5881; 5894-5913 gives 2.4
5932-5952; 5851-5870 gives 3.4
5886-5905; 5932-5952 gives 1.9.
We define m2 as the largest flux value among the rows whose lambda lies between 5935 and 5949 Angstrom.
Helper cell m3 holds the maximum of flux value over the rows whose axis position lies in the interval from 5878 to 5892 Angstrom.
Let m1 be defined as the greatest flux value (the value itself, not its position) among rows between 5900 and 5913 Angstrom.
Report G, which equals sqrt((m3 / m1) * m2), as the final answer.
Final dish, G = 4.8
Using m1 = 18.58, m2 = 20.1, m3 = 21.01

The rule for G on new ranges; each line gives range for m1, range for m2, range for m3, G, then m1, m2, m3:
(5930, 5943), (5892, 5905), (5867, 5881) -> 4.2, 21.05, 16.82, 22.23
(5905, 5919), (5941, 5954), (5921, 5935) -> 4.5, 20.15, 19.19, 21.05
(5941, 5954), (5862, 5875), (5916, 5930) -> 4.8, 19.19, 21.31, 20.37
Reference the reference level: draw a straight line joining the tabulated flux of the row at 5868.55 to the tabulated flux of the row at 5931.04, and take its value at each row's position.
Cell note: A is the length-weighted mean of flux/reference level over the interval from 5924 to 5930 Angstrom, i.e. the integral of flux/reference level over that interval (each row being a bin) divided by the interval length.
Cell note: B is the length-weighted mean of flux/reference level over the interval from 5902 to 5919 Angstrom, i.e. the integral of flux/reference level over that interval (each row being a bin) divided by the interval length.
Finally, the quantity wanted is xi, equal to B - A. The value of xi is -0.10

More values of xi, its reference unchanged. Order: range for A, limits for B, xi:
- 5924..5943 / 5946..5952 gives -0.05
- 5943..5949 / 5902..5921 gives -0.08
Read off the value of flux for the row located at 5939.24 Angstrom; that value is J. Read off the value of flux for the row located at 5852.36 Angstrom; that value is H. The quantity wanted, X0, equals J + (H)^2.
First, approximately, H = 20.32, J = 18.06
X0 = 431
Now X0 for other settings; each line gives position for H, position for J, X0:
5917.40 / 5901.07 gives 423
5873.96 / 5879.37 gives 423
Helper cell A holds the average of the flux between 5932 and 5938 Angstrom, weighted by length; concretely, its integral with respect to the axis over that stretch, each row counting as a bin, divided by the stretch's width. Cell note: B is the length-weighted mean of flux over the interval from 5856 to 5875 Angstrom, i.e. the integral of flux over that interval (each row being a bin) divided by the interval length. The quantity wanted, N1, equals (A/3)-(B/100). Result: 6.6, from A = 20.4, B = 18.3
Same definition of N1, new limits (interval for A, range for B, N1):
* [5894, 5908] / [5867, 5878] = 5.0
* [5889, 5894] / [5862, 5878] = 4.1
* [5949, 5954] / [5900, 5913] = 5.6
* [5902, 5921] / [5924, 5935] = 5.6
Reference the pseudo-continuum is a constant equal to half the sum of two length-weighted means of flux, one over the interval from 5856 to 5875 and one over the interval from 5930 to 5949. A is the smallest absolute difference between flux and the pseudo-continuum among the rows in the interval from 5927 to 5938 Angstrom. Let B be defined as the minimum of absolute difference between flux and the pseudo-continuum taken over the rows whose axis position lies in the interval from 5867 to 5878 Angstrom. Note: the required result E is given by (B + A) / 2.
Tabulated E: 1.0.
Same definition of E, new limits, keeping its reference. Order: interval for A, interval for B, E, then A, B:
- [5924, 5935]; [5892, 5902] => 1.5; 0.8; 2.1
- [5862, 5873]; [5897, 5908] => 1.5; 0.8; 2.1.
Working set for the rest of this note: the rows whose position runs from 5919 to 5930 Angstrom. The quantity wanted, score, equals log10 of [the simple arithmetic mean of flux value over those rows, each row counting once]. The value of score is 1.29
